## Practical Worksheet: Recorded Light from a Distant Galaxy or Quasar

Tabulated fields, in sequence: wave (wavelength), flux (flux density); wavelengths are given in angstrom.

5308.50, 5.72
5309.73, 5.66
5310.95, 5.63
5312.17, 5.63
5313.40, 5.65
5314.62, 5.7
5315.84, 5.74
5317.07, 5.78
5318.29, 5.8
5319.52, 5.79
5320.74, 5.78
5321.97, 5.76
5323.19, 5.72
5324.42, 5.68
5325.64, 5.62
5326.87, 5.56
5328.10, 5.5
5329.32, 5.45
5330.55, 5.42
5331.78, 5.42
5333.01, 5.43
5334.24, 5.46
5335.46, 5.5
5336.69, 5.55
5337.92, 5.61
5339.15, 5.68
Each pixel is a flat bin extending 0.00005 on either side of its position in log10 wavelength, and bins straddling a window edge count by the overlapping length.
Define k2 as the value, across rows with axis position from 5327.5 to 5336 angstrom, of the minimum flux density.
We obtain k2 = 5.42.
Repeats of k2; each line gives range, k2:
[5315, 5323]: 5.74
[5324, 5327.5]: 5.56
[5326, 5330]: 5.45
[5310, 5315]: 5.63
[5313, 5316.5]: 5.65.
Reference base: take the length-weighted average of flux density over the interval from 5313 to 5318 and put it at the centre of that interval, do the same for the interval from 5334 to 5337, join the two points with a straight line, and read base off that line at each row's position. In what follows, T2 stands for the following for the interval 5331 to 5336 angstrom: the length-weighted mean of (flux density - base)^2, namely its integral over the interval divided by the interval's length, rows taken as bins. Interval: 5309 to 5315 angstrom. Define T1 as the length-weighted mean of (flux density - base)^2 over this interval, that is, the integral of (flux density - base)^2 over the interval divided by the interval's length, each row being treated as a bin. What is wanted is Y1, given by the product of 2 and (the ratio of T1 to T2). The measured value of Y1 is 3.1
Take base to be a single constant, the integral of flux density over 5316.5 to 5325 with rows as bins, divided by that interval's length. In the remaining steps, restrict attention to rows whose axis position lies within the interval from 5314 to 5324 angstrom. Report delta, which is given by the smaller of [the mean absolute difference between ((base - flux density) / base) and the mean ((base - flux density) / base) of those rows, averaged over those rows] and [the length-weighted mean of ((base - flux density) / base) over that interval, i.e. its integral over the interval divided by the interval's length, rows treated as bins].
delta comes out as 0.000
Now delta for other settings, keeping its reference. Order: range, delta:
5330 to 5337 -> 0.007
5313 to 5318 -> 0.006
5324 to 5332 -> 0.015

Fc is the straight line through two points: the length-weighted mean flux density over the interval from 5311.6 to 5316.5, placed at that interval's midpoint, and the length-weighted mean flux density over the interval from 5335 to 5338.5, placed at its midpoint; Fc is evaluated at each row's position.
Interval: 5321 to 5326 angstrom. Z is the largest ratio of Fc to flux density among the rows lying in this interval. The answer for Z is 1.00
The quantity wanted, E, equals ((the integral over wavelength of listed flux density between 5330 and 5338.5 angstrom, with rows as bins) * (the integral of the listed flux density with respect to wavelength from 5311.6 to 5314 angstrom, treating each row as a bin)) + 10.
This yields 639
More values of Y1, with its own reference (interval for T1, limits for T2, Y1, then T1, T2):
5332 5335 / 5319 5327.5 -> 3.5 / 0.0098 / 0.006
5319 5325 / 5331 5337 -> 1.7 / 0.0074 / 0.009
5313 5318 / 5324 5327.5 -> 5.9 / 0.0043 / 0.001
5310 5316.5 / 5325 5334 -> 1.9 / 0.0114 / 0.012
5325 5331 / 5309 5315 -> 1.3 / 0.0101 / 0.015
